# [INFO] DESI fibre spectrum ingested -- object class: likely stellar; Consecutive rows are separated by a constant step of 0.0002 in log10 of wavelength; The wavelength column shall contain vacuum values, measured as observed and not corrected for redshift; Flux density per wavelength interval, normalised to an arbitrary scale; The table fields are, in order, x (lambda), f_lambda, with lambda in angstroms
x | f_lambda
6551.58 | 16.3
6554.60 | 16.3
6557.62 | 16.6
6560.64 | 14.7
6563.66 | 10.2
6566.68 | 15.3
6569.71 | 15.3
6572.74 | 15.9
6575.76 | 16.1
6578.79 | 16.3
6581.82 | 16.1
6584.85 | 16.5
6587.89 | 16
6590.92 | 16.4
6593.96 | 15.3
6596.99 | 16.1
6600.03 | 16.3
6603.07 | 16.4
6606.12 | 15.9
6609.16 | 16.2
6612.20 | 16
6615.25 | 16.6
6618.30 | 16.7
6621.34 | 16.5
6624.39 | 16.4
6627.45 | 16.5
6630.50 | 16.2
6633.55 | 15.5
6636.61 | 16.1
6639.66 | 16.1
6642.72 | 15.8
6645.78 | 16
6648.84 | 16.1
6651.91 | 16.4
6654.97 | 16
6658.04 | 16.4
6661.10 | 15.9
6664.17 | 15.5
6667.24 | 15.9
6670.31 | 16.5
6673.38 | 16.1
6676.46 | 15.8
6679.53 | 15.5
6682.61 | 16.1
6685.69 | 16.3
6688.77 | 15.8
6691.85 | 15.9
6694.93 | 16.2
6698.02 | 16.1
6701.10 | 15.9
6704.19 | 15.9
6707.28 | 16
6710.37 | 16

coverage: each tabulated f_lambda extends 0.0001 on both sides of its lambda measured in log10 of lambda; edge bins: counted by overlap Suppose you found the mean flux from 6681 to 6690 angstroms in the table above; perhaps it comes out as 16.1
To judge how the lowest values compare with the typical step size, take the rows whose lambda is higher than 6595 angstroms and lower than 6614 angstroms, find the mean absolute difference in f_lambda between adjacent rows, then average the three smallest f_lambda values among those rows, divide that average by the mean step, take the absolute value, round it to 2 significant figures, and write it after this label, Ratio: 62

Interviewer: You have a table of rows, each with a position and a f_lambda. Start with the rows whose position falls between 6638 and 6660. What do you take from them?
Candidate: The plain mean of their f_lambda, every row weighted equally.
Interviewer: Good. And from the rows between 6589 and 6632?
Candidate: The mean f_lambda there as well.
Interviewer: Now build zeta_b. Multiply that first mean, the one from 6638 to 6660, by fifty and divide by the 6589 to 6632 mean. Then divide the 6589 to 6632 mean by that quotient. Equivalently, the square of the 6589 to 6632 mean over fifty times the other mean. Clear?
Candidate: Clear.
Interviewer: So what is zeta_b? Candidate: 0.328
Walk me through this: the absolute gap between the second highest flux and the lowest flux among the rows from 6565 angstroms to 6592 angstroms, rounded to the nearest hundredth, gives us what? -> 1.10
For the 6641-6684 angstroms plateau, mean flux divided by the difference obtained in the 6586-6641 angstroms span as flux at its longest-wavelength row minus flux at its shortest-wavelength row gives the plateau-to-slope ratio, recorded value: 160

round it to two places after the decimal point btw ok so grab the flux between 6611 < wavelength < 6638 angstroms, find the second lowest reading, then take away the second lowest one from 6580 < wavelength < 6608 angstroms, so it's 0.10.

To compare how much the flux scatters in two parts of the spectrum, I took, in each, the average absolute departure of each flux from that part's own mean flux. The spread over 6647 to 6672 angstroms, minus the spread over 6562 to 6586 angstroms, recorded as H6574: -1.0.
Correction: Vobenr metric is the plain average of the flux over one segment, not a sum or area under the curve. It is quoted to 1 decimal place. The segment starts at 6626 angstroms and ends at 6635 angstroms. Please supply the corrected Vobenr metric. 16.1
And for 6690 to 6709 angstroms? 16.0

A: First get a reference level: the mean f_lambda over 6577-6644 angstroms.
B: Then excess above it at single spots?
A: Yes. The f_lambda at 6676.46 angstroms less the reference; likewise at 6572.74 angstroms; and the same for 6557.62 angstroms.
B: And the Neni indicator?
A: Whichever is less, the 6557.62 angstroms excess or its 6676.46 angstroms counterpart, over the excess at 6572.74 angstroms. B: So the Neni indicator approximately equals 1.4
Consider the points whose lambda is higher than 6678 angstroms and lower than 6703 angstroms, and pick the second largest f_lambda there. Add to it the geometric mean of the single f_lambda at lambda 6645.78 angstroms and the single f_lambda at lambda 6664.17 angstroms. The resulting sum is 31.9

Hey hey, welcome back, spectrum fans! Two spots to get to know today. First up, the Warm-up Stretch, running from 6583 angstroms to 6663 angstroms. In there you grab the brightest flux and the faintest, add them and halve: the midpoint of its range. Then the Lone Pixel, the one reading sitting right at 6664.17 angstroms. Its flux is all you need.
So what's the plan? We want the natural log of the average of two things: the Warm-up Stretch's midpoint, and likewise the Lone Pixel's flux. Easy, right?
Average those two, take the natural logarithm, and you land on 2.76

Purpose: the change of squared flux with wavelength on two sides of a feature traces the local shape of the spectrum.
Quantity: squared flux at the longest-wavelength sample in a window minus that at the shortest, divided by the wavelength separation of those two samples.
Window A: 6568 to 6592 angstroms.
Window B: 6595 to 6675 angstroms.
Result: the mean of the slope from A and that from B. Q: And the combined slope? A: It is 0.8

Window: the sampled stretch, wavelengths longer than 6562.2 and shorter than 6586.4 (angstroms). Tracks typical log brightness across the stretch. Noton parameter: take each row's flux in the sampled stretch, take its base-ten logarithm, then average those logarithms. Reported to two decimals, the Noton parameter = 1.18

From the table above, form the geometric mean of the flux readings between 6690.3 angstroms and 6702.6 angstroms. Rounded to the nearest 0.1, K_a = 16.0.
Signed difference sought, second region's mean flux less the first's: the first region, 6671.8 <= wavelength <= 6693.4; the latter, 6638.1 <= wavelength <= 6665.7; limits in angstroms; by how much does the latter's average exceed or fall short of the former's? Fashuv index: 0.09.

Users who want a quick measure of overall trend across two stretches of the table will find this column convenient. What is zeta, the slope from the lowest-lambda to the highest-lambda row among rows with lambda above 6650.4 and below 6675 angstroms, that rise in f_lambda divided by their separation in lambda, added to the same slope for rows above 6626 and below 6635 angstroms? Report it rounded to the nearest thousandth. -0.178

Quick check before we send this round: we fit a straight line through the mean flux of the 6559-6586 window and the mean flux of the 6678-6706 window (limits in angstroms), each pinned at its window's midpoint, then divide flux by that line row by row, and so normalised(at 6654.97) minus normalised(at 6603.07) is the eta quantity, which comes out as -0.05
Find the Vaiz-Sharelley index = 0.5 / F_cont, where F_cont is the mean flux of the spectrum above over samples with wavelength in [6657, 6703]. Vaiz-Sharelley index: 0.0313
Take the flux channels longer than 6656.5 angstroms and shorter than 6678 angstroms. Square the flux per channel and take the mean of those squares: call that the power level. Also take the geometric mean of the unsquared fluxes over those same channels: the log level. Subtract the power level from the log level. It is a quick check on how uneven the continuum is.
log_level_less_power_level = -241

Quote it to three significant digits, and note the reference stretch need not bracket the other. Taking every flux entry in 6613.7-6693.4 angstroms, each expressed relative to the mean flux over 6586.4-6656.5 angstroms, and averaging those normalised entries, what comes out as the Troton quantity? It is 0.997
